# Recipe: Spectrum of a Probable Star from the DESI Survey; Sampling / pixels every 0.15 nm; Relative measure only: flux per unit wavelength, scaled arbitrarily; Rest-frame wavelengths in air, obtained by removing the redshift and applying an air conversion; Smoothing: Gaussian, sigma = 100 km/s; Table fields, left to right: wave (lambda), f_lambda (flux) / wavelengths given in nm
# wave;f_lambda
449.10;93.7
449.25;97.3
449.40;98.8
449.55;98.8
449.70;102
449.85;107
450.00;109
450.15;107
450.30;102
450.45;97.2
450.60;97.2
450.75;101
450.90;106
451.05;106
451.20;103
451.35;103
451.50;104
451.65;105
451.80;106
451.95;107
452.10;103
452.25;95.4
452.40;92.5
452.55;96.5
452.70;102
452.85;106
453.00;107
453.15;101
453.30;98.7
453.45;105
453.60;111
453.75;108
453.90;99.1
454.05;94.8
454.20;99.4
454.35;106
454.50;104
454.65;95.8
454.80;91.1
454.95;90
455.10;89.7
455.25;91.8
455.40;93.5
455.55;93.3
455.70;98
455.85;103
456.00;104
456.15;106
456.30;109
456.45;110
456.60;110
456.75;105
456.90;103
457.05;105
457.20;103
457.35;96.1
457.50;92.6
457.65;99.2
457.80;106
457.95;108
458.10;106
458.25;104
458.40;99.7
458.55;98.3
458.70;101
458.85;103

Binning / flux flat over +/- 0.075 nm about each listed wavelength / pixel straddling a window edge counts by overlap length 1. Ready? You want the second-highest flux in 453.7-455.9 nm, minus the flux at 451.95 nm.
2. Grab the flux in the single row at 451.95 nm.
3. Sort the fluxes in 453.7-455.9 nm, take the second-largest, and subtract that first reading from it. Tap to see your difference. -1.0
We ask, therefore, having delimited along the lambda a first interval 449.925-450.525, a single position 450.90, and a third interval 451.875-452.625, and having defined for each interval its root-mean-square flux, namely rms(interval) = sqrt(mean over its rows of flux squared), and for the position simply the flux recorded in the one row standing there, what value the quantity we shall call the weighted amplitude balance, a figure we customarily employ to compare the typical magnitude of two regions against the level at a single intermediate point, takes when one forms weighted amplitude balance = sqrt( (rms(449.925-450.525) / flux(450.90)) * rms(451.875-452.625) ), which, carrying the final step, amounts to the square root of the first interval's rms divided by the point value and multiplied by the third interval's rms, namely 9.9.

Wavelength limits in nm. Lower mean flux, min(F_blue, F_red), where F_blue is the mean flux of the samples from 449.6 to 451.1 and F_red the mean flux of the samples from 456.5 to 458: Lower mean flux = 102.8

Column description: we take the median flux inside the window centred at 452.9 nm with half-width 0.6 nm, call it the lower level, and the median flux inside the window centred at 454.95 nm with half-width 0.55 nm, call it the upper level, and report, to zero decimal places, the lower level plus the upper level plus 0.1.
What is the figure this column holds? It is 193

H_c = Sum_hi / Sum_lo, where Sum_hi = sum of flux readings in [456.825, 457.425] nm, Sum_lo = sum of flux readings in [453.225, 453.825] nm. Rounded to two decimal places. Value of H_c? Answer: 0.96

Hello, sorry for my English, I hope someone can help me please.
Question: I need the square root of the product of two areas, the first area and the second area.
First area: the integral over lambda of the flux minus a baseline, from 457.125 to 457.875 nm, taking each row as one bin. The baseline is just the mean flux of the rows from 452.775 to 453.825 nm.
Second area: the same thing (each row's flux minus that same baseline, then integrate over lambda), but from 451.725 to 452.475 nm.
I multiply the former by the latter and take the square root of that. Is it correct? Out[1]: 3.8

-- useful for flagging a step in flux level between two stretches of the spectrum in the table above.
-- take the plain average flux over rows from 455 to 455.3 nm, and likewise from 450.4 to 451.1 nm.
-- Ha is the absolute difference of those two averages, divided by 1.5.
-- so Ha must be 7.2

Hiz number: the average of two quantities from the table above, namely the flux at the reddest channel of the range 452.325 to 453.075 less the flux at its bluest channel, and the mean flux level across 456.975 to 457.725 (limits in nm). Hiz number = 56.8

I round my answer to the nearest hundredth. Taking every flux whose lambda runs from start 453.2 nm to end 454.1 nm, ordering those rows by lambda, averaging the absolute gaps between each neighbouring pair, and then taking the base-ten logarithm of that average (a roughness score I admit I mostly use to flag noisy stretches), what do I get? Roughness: 0.76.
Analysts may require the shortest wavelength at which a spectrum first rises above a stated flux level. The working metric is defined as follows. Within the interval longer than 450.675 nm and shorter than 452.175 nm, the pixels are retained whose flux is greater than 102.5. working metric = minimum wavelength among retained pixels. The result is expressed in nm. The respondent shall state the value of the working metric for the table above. 450.90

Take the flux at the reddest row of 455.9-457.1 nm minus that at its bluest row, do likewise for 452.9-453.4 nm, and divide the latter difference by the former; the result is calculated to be -8.3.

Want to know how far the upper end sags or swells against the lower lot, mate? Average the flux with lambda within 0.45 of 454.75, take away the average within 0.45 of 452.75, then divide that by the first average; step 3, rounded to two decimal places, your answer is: -0.05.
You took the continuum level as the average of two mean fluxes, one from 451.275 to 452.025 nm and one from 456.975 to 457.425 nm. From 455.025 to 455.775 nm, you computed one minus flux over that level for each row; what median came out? 0.10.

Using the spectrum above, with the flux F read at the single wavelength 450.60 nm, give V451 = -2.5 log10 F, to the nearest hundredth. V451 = -4.97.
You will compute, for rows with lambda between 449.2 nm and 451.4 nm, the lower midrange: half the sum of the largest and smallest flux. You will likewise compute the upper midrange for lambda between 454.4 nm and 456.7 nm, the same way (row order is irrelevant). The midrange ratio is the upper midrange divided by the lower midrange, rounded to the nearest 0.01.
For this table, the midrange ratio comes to 0.97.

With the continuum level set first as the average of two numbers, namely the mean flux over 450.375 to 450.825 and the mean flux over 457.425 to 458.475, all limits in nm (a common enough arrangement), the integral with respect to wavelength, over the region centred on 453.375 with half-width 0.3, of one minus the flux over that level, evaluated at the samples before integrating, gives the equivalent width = -0.021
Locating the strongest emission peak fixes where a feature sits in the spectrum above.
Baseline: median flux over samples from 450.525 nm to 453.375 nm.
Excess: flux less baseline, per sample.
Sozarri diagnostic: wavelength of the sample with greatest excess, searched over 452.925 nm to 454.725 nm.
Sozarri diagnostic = 453.60 nm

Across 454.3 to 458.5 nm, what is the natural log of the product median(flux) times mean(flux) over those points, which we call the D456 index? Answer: 9.248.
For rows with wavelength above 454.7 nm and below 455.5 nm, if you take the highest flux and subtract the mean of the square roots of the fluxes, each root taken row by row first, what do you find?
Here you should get 84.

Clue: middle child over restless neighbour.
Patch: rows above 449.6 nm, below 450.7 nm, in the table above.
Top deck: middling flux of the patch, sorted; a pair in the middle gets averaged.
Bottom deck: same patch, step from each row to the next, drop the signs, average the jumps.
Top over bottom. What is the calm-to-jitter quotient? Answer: 33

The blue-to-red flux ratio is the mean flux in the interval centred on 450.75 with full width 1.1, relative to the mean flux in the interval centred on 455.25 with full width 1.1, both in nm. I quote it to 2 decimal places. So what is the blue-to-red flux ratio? 1.10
